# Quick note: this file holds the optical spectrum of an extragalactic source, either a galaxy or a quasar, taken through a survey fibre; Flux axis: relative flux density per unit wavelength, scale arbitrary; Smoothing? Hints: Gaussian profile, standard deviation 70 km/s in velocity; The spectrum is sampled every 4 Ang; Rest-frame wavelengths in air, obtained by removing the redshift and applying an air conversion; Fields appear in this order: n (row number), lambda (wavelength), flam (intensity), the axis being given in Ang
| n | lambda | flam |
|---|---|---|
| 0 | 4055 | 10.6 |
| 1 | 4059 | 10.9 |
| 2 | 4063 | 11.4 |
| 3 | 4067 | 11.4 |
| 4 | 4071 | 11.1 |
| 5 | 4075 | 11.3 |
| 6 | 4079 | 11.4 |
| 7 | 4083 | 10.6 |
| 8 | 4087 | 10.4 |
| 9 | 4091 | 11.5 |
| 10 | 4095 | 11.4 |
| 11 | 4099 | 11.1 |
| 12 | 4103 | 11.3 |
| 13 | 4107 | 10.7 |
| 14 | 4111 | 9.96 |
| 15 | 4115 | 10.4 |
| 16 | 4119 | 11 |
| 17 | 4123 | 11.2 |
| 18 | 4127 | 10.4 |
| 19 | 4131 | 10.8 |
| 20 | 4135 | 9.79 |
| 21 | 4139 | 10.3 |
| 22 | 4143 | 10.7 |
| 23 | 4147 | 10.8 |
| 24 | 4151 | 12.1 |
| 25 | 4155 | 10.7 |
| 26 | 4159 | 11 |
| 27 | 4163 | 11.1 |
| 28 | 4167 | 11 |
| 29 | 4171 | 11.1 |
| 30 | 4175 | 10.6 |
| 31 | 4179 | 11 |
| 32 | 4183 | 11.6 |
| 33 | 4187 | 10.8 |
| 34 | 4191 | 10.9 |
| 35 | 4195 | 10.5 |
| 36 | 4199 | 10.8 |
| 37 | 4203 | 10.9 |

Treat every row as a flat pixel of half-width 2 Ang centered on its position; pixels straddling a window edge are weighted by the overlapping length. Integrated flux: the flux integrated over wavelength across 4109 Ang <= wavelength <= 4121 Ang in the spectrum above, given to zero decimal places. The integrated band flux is 125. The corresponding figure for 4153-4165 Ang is 131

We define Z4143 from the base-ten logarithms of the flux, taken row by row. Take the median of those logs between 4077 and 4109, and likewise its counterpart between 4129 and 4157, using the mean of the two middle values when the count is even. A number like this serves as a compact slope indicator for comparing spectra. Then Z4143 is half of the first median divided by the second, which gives 0.510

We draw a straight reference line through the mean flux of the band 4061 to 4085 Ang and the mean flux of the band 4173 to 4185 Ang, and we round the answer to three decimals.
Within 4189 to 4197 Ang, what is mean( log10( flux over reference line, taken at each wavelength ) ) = -0.014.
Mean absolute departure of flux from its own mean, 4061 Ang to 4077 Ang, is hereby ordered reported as 0.10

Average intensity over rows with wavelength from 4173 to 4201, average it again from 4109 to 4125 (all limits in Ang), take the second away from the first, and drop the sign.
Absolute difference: 0.25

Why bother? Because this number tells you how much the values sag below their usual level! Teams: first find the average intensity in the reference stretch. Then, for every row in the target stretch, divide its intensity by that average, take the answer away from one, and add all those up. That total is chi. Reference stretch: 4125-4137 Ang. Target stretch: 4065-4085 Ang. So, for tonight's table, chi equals -0.40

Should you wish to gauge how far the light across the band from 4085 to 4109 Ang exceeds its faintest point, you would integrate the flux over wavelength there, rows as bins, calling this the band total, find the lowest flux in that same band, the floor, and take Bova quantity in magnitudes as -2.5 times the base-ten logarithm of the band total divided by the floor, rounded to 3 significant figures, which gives -3.52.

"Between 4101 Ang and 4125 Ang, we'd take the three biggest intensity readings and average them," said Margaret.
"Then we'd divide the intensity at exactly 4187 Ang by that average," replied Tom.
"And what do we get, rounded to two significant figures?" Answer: 0.97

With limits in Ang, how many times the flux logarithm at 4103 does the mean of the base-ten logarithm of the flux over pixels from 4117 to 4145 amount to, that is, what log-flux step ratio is 0.97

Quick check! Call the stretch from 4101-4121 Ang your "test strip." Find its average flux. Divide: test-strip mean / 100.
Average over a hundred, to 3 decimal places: 0.107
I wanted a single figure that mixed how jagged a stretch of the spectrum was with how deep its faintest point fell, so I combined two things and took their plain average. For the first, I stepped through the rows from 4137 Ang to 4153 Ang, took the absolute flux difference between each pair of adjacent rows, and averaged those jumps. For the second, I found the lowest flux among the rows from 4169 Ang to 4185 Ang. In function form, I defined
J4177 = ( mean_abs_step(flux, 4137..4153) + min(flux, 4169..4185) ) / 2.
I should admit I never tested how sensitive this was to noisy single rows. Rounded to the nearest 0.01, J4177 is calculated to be 5.60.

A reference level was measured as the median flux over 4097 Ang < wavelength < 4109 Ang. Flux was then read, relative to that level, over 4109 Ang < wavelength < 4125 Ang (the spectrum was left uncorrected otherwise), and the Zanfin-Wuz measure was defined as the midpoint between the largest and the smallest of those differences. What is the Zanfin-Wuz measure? -0.52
